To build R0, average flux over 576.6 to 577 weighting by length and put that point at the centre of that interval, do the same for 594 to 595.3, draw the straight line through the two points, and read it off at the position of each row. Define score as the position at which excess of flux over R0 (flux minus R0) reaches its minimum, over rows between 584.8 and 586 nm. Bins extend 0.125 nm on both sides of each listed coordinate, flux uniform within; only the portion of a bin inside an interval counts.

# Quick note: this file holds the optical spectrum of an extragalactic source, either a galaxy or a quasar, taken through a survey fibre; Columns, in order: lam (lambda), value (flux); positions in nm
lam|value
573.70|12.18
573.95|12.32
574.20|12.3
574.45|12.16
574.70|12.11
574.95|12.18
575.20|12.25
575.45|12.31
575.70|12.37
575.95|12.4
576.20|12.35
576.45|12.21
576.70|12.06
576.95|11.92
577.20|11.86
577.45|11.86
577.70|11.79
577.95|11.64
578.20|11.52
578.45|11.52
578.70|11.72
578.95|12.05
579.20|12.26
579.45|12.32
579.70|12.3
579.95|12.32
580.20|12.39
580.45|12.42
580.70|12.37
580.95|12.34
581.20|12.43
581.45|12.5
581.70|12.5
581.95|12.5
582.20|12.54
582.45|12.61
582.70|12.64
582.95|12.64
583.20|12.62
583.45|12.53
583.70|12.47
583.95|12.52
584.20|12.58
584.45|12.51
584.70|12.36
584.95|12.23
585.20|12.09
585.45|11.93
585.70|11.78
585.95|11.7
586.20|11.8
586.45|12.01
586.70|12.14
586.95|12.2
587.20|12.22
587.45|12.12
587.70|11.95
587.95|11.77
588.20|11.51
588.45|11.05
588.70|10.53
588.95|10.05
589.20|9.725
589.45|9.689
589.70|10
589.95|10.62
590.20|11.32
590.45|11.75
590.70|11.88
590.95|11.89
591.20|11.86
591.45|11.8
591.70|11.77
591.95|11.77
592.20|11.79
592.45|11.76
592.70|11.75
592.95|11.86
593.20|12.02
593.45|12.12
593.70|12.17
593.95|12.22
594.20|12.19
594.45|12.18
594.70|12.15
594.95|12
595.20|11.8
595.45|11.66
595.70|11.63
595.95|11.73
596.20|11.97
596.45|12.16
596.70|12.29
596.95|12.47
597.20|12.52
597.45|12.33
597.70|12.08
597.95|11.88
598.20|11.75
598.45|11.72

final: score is 585.95 nm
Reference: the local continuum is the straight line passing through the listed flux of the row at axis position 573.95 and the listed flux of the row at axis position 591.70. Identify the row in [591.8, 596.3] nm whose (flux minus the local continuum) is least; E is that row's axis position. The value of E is 595.70 nm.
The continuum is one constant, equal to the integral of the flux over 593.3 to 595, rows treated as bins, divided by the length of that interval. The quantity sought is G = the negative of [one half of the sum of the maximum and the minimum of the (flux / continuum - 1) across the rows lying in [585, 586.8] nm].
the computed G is 0.02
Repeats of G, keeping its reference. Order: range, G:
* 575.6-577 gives 0.00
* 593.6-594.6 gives 0.00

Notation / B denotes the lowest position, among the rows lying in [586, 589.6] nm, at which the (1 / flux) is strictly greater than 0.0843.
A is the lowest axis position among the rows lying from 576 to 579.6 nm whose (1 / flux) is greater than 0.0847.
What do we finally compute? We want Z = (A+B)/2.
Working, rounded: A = 577.70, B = 586.20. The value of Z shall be 581.95 nm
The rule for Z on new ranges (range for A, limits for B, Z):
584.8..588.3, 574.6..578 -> 581.45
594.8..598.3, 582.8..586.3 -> 590.45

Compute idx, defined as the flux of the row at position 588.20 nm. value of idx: 11.51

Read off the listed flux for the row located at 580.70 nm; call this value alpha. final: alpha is 12.37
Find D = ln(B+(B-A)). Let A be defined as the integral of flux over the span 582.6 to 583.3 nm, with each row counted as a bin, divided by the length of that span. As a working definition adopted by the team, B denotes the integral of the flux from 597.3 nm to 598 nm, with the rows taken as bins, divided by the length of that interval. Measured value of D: 2.45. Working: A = 12.6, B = 12.1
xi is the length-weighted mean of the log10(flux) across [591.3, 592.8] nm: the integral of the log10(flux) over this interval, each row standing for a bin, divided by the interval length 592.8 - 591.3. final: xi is 1.07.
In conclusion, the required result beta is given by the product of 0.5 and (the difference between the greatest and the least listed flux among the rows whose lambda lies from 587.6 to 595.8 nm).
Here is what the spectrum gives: 1.27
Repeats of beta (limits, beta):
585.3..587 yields 0.25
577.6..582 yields 0.49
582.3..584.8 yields 0.14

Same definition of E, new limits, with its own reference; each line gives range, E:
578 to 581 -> 578.20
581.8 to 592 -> 589.45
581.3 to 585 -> 584.95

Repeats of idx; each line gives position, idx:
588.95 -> 10.05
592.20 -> 11.79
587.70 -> 11.95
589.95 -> 10.62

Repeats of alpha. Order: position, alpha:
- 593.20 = 12.02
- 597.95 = 11.88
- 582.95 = 12.64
